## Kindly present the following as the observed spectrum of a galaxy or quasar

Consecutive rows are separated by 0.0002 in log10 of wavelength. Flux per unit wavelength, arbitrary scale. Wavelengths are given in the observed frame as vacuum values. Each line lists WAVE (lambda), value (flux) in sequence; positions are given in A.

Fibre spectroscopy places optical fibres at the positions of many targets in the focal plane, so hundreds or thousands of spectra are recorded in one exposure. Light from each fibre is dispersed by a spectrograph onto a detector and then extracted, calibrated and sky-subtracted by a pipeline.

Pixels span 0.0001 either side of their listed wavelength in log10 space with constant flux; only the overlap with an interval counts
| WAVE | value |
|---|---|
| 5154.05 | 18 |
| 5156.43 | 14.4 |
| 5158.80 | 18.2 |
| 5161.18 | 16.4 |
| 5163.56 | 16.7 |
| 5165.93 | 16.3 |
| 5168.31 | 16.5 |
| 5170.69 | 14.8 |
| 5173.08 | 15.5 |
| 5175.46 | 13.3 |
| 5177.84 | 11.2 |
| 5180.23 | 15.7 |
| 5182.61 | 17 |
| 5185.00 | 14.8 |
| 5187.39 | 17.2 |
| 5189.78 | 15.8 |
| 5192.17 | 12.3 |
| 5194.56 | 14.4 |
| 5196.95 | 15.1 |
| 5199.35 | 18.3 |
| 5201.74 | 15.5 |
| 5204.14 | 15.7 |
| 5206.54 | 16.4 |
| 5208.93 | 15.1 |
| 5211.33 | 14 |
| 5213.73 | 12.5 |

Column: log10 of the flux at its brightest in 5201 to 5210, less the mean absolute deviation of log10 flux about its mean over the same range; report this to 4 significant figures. 1.204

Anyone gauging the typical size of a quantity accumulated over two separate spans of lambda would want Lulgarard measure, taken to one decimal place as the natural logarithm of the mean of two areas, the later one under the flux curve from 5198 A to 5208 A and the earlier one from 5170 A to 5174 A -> 4.7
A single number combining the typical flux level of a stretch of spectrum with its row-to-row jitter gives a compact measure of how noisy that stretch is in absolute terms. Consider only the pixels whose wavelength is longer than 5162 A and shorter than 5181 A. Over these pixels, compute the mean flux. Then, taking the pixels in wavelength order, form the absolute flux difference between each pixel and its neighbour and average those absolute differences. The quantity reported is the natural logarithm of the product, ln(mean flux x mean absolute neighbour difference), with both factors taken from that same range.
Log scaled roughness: 3.23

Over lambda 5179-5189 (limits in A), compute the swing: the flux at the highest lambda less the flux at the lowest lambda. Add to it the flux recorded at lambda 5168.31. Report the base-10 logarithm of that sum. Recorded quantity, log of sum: 1.26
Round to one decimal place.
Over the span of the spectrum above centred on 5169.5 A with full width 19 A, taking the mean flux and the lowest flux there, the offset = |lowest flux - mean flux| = 3.9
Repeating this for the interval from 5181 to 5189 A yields 1.5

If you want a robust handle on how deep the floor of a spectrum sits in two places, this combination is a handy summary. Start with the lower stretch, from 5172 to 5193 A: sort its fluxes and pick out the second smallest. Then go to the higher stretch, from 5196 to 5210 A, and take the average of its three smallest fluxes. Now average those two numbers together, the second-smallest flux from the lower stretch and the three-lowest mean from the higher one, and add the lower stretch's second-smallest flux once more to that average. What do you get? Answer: 26.1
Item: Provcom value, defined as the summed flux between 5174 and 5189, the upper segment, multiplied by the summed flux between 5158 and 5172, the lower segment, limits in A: 8822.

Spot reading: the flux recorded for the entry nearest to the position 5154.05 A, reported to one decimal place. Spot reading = 18.0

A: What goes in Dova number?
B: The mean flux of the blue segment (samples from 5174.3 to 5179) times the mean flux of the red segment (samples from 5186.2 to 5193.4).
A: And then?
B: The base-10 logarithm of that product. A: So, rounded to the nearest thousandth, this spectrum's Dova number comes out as 2.267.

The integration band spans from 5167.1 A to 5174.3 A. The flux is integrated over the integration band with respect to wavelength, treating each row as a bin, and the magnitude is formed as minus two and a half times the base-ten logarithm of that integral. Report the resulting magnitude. -5.12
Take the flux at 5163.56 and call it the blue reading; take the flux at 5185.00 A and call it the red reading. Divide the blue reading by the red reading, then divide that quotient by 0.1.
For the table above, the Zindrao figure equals 11.3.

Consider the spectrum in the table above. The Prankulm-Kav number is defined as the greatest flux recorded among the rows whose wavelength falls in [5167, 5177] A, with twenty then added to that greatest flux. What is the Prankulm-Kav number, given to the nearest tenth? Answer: 36.5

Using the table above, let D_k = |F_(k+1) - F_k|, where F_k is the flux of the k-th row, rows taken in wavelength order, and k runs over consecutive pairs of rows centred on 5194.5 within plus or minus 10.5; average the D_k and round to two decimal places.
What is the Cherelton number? 2.04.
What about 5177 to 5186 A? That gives 2.67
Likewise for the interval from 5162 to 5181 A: 1.69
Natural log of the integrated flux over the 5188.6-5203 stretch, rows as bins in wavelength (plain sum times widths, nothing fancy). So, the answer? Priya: 5.39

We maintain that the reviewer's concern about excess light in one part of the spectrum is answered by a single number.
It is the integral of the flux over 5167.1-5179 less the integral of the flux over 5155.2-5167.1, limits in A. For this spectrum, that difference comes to -25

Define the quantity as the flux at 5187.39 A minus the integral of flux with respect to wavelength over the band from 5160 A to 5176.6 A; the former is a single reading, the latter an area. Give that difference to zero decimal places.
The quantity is -243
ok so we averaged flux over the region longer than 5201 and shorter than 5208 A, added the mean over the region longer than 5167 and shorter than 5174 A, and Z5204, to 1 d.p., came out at 31.5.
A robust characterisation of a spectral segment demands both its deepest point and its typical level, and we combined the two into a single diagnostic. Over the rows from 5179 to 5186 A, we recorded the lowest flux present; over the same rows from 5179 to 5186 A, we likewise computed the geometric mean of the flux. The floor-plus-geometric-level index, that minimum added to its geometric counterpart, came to 30.6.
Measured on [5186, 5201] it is 27.7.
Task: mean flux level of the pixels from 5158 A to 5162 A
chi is 17.3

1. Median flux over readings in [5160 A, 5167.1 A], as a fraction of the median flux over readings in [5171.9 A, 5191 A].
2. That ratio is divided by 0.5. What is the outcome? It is 2.10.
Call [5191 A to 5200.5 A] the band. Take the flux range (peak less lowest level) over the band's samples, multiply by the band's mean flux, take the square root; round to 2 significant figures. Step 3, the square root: 9.5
